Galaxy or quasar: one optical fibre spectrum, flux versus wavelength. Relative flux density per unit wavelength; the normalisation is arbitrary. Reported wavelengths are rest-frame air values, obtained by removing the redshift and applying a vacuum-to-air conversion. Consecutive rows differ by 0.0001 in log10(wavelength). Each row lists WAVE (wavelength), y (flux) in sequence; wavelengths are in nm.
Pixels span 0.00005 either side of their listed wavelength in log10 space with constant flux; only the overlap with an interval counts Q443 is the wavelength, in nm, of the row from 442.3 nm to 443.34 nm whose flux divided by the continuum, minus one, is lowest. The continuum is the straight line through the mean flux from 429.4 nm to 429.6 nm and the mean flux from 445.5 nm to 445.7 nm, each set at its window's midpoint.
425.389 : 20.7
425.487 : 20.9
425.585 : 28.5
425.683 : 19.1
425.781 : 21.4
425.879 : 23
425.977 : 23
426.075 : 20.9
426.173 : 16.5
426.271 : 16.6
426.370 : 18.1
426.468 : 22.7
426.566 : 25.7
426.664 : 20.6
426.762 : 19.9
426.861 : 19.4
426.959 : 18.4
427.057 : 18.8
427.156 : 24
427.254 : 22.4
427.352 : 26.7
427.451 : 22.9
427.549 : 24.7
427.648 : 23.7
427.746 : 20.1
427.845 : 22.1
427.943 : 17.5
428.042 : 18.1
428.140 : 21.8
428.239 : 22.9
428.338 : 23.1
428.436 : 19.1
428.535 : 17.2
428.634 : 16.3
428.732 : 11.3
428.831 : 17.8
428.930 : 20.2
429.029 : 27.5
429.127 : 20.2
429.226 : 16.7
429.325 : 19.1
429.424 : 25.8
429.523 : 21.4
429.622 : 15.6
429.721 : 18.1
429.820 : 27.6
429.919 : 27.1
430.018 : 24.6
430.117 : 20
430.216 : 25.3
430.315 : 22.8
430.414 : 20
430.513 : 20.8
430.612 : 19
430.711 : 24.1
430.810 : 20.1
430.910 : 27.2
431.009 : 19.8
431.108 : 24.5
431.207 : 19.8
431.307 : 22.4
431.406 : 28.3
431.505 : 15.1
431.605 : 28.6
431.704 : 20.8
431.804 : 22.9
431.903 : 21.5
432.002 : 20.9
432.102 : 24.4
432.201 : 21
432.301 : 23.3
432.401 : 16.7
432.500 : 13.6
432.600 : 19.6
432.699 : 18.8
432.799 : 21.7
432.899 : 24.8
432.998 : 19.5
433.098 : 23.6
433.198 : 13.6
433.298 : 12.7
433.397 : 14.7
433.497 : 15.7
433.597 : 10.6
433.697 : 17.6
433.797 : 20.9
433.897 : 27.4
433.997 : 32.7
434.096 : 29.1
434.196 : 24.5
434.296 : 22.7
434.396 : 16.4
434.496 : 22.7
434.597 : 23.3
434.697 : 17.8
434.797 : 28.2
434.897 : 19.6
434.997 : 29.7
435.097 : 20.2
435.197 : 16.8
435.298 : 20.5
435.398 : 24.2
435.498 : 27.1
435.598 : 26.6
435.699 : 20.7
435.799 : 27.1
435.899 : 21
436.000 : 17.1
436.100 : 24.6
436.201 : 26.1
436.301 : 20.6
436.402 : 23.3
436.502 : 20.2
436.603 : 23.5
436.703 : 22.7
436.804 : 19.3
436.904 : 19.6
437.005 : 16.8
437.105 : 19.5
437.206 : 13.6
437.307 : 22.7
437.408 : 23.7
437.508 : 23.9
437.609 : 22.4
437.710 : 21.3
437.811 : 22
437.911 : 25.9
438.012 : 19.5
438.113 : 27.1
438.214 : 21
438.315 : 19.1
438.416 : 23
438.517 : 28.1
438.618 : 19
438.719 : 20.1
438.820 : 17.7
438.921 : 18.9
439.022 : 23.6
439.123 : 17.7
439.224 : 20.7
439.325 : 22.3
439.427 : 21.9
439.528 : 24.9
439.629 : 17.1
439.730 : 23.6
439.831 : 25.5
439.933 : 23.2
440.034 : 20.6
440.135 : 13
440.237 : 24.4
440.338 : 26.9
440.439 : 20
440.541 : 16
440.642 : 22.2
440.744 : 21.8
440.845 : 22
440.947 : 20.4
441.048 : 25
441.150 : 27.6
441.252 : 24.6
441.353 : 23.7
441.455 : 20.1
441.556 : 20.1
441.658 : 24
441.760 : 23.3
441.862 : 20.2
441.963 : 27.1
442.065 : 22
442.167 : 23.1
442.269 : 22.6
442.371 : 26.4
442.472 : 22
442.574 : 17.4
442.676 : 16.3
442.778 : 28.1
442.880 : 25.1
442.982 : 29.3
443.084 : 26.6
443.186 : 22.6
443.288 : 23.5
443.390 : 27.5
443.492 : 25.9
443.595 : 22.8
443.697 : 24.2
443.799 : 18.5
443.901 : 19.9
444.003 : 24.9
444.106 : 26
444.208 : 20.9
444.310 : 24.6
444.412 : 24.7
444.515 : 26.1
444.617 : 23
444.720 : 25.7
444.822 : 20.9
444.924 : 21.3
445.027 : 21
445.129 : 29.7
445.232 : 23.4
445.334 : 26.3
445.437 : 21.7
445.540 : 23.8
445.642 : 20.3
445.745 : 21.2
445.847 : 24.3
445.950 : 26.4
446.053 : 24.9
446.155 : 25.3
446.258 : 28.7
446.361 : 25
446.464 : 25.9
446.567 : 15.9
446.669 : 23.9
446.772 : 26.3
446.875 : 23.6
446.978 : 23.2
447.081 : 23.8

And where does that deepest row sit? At 442.676 nm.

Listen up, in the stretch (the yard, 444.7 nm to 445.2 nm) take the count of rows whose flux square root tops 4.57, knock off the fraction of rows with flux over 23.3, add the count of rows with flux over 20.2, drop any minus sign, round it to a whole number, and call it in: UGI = 10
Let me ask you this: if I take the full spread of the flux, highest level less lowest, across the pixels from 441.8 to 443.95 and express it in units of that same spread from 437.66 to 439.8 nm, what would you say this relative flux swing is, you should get 1.18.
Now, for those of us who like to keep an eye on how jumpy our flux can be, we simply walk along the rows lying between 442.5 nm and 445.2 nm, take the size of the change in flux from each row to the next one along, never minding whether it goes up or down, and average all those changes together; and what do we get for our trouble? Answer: 3.3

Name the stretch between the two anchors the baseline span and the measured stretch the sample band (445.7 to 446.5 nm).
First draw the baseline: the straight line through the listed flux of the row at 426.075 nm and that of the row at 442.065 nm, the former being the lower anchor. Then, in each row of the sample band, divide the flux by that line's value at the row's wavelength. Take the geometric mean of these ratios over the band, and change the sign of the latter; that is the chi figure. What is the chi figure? -1.13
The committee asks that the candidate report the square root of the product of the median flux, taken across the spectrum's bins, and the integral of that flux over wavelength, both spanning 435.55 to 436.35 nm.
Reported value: 20.5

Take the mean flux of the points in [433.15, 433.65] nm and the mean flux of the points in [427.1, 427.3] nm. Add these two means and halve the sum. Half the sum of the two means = 18.3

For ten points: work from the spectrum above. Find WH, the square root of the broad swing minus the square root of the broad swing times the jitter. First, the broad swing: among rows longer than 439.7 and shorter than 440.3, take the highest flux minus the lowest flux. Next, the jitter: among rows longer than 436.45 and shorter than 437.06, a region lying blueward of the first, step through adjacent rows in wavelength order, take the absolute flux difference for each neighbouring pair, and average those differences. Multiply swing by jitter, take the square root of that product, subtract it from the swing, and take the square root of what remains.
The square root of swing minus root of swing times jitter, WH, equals 2.71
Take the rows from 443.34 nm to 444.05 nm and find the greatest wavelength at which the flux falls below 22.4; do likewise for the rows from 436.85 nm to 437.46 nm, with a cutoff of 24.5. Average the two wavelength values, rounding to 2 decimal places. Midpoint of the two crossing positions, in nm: 440.65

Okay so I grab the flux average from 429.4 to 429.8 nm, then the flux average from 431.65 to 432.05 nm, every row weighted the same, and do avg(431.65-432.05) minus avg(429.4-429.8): 1.3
